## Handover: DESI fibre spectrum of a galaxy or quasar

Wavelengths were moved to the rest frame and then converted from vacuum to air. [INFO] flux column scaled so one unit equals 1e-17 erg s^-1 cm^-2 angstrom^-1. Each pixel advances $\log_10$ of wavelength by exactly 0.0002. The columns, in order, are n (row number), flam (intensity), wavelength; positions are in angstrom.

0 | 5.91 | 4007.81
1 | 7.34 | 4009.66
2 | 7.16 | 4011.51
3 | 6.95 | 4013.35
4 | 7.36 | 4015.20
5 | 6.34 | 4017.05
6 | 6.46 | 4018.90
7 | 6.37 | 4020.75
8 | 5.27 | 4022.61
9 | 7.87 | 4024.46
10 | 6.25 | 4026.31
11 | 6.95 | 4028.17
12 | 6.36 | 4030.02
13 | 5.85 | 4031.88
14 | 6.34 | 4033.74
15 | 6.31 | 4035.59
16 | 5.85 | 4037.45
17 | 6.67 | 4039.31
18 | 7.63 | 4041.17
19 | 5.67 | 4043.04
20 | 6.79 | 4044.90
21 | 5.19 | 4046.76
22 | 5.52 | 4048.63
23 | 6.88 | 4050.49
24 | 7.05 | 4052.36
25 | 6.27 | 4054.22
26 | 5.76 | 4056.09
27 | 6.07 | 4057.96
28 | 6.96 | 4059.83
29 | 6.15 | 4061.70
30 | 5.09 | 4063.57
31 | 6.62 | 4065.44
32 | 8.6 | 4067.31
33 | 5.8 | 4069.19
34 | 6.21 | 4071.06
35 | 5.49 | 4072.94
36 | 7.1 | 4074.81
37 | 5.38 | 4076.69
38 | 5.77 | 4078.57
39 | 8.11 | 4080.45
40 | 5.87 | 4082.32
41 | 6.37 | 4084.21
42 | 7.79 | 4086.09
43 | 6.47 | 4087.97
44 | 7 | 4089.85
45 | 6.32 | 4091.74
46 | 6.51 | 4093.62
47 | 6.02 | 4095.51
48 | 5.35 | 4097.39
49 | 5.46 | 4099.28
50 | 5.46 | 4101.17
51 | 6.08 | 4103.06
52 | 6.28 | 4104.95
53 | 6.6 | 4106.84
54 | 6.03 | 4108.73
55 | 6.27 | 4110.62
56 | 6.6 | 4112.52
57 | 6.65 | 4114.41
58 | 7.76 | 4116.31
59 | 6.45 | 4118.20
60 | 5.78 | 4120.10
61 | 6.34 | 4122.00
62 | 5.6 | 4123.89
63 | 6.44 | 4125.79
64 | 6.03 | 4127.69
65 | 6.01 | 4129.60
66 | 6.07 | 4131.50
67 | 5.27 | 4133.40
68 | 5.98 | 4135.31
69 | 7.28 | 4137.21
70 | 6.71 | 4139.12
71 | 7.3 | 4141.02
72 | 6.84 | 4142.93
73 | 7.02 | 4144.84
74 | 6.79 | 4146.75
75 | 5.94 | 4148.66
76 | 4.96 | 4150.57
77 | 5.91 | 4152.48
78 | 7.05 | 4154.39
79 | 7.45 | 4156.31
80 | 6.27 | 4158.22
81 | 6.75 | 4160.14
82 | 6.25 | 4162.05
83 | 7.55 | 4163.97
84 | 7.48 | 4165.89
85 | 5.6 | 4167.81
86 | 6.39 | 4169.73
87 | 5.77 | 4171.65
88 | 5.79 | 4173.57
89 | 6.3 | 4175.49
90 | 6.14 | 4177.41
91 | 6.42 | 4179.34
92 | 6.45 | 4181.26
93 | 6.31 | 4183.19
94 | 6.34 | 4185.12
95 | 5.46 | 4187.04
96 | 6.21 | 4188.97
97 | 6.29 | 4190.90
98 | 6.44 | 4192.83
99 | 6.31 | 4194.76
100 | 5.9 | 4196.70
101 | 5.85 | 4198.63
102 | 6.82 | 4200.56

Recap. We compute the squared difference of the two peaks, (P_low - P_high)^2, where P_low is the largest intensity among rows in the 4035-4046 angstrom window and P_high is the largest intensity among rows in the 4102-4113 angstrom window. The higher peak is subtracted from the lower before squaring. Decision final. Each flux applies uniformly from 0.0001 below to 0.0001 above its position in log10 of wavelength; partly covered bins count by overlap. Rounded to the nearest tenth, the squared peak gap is 1.1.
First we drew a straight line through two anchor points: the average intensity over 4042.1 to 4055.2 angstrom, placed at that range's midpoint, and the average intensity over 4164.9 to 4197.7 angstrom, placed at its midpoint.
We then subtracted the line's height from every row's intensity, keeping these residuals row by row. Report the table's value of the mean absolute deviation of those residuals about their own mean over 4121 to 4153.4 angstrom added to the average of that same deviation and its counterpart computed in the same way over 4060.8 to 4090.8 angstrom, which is 1.21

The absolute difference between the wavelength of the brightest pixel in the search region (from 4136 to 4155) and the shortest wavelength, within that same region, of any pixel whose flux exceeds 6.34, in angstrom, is 3.8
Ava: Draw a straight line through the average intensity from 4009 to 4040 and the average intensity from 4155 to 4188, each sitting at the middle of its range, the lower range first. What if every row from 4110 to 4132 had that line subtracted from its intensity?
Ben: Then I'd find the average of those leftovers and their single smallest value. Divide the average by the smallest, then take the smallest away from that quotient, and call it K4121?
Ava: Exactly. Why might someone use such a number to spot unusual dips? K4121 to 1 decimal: 1.0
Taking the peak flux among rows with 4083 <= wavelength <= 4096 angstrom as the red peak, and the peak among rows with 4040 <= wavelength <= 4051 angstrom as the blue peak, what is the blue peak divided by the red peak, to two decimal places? 0.98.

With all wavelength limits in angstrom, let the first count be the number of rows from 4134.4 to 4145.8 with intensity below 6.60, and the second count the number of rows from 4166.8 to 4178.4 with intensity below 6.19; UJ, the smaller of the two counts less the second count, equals -3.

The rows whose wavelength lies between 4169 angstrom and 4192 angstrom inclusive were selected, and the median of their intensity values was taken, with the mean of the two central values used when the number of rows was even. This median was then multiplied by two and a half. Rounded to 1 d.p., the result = 15.7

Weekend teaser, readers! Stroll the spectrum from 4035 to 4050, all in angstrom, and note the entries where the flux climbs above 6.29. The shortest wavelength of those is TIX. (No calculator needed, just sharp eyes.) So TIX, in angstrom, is 4035.59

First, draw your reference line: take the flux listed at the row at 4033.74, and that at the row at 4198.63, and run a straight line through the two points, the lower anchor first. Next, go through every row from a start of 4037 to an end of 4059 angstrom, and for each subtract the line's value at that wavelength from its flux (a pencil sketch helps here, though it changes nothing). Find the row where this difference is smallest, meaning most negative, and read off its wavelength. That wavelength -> 4046.76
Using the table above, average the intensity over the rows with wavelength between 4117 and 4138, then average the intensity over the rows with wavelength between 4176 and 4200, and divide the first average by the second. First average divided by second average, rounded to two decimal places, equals 0.99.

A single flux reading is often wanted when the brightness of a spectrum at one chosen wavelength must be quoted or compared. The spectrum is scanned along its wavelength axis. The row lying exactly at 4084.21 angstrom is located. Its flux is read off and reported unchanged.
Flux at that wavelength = 6.37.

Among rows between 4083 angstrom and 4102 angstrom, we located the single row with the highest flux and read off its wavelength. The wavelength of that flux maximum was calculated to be 4086.09 angstrom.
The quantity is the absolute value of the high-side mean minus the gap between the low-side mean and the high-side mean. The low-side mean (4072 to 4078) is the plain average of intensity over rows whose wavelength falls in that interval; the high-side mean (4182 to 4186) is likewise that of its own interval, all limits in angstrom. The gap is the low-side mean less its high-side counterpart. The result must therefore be 6.7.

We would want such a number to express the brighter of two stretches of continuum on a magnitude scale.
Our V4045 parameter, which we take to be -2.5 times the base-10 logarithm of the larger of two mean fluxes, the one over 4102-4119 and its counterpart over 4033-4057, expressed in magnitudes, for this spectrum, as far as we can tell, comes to -2.036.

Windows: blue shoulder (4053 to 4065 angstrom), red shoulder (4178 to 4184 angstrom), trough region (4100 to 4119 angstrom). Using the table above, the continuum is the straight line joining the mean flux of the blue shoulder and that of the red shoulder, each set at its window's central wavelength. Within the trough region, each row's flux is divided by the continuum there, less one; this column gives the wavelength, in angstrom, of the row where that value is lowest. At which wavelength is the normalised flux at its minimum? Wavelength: 4101.17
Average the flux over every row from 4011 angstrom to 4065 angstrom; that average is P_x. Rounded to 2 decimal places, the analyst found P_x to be 6.39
